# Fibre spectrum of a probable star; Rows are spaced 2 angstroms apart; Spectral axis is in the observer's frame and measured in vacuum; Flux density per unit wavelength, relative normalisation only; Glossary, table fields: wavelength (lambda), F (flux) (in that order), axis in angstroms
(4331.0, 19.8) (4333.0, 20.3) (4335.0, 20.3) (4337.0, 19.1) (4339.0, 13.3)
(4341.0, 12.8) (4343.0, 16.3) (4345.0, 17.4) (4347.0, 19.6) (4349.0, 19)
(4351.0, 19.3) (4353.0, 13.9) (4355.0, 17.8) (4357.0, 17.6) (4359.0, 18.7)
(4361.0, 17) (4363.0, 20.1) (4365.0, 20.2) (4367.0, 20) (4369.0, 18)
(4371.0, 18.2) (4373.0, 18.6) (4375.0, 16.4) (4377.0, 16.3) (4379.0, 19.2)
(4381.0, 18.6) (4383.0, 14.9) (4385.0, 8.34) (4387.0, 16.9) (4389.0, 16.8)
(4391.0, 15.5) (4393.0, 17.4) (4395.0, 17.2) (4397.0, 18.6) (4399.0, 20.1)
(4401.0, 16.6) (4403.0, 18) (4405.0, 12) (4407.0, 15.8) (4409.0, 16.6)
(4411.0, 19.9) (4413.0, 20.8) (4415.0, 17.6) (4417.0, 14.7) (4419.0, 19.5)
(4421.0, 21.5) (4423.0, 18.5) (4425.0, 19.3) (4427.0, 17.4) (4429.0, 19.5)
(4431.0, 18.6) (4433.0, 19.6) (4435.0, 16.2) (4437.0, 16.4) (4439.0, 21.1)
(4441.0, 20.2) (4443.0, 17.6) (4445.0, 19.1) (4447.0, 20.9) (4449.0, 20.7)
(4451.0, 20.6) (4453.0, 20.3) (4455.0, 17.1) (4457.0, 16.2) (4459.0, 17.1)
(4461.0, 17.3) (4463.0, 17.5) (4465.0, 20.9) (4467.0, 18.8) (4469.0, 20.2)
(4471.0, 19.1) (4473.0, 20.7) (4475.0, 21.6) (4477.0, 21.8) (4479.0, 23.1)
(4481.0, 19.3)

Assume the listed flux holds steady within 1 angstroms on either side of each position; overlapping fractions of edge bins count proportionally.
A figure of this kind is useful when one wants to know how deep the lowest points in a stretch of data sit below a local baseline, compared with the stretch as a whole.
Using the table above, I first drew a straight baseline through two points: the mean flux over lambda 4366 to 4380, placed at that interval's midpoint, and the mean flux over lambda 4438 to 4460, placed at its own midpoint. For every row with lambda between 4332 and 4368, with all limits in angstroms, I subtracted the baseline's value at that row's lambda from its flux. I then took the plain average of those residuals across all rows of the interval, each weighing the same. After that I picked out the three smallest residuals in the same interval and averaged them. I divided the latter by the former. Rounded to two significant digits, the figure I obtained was -29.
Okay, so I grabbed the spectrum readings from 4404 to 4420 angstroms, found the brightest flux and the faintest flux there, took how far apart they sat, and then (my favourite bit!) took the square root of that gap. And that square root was 2.97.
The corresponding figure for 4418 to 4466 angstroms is 2.30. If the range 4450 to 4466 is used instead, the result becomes 2.17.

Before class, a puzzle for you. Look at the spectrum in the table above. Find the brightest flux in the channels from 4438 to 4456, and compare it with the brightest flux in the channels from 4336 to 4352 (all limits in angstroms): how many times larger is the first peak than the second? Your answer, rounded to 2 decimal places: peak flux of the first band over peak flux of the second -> 1.08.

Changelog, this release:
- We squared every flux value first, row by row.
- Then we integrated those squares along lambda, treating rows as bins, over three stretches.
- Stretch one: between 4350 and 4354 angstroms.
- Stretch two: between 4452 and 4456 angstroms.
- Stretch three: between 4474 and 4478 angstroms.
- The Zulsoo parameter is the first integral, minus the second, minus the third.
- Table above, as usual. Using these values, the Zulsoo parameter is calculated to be -2161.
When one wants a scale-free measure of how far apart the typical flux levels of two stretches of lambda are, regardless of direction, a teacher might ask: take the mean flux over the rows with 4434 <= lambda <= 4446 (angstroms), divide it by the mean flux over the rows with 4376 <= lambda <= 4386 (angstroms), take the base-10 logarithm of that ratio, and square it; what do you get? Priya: 0.0058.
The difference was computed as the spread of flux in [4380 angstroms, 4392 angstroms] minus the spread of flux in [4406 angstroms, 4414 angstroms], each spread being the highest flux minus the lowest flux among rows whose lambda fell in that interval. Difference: 5.3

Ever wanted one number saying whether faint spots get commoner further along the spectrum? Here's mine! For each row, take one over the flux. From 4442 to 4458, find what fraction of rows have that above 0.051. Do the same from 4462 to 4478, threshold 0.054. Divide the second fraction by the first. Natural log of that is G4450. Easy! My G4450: -1.4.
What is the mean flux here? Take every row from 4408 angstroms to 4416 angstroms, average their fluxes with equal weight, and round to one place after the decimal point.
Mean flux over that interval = 18.7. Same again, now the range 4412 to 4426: 18.8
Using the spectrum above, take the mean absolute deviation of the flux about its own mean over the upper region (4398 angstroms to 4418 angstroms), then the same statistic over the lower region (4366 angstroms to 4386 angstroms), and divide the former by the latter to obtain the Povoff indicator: 0.9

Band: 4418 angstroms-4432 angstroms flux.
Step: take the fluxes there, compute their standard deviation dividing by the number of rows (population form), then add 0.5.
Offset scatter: 1.7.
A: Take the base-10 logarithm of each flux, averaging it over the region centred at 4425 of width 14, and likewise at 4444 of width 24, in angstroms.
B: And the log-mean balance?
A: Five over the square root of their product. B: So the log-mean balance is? 3.90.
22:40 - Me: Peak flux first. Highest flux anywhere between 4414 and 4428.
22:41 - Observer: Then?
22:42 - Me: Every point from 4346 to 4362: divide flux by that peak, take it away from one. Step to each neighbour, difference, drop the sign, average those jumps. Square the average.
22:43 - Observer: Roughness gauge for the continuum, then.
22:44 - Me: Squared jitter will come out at 0.008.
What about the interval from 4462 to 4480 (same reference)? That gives 0.005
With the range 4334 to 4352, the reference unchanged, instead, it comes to 0.008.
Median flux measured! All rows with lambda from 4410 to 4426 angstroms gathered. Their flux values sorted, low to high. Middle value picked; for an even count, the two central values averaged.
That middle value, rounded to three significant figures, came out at 19.4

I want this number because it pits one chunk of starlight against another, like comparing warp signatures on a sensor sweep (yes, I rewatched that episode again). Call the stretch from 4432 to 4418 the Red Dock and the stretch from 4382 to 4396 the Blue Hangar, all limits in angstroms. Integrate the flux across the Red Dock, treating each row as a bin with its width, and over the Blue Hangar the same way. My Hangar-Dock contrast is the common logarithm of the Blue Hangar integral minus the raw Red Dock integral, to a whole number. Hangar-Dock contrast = -266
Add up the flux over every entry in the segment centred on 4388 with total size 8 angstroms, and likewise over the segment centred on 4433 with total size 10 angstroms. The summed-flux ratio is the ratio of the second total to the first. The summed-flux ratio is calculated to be 1.6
